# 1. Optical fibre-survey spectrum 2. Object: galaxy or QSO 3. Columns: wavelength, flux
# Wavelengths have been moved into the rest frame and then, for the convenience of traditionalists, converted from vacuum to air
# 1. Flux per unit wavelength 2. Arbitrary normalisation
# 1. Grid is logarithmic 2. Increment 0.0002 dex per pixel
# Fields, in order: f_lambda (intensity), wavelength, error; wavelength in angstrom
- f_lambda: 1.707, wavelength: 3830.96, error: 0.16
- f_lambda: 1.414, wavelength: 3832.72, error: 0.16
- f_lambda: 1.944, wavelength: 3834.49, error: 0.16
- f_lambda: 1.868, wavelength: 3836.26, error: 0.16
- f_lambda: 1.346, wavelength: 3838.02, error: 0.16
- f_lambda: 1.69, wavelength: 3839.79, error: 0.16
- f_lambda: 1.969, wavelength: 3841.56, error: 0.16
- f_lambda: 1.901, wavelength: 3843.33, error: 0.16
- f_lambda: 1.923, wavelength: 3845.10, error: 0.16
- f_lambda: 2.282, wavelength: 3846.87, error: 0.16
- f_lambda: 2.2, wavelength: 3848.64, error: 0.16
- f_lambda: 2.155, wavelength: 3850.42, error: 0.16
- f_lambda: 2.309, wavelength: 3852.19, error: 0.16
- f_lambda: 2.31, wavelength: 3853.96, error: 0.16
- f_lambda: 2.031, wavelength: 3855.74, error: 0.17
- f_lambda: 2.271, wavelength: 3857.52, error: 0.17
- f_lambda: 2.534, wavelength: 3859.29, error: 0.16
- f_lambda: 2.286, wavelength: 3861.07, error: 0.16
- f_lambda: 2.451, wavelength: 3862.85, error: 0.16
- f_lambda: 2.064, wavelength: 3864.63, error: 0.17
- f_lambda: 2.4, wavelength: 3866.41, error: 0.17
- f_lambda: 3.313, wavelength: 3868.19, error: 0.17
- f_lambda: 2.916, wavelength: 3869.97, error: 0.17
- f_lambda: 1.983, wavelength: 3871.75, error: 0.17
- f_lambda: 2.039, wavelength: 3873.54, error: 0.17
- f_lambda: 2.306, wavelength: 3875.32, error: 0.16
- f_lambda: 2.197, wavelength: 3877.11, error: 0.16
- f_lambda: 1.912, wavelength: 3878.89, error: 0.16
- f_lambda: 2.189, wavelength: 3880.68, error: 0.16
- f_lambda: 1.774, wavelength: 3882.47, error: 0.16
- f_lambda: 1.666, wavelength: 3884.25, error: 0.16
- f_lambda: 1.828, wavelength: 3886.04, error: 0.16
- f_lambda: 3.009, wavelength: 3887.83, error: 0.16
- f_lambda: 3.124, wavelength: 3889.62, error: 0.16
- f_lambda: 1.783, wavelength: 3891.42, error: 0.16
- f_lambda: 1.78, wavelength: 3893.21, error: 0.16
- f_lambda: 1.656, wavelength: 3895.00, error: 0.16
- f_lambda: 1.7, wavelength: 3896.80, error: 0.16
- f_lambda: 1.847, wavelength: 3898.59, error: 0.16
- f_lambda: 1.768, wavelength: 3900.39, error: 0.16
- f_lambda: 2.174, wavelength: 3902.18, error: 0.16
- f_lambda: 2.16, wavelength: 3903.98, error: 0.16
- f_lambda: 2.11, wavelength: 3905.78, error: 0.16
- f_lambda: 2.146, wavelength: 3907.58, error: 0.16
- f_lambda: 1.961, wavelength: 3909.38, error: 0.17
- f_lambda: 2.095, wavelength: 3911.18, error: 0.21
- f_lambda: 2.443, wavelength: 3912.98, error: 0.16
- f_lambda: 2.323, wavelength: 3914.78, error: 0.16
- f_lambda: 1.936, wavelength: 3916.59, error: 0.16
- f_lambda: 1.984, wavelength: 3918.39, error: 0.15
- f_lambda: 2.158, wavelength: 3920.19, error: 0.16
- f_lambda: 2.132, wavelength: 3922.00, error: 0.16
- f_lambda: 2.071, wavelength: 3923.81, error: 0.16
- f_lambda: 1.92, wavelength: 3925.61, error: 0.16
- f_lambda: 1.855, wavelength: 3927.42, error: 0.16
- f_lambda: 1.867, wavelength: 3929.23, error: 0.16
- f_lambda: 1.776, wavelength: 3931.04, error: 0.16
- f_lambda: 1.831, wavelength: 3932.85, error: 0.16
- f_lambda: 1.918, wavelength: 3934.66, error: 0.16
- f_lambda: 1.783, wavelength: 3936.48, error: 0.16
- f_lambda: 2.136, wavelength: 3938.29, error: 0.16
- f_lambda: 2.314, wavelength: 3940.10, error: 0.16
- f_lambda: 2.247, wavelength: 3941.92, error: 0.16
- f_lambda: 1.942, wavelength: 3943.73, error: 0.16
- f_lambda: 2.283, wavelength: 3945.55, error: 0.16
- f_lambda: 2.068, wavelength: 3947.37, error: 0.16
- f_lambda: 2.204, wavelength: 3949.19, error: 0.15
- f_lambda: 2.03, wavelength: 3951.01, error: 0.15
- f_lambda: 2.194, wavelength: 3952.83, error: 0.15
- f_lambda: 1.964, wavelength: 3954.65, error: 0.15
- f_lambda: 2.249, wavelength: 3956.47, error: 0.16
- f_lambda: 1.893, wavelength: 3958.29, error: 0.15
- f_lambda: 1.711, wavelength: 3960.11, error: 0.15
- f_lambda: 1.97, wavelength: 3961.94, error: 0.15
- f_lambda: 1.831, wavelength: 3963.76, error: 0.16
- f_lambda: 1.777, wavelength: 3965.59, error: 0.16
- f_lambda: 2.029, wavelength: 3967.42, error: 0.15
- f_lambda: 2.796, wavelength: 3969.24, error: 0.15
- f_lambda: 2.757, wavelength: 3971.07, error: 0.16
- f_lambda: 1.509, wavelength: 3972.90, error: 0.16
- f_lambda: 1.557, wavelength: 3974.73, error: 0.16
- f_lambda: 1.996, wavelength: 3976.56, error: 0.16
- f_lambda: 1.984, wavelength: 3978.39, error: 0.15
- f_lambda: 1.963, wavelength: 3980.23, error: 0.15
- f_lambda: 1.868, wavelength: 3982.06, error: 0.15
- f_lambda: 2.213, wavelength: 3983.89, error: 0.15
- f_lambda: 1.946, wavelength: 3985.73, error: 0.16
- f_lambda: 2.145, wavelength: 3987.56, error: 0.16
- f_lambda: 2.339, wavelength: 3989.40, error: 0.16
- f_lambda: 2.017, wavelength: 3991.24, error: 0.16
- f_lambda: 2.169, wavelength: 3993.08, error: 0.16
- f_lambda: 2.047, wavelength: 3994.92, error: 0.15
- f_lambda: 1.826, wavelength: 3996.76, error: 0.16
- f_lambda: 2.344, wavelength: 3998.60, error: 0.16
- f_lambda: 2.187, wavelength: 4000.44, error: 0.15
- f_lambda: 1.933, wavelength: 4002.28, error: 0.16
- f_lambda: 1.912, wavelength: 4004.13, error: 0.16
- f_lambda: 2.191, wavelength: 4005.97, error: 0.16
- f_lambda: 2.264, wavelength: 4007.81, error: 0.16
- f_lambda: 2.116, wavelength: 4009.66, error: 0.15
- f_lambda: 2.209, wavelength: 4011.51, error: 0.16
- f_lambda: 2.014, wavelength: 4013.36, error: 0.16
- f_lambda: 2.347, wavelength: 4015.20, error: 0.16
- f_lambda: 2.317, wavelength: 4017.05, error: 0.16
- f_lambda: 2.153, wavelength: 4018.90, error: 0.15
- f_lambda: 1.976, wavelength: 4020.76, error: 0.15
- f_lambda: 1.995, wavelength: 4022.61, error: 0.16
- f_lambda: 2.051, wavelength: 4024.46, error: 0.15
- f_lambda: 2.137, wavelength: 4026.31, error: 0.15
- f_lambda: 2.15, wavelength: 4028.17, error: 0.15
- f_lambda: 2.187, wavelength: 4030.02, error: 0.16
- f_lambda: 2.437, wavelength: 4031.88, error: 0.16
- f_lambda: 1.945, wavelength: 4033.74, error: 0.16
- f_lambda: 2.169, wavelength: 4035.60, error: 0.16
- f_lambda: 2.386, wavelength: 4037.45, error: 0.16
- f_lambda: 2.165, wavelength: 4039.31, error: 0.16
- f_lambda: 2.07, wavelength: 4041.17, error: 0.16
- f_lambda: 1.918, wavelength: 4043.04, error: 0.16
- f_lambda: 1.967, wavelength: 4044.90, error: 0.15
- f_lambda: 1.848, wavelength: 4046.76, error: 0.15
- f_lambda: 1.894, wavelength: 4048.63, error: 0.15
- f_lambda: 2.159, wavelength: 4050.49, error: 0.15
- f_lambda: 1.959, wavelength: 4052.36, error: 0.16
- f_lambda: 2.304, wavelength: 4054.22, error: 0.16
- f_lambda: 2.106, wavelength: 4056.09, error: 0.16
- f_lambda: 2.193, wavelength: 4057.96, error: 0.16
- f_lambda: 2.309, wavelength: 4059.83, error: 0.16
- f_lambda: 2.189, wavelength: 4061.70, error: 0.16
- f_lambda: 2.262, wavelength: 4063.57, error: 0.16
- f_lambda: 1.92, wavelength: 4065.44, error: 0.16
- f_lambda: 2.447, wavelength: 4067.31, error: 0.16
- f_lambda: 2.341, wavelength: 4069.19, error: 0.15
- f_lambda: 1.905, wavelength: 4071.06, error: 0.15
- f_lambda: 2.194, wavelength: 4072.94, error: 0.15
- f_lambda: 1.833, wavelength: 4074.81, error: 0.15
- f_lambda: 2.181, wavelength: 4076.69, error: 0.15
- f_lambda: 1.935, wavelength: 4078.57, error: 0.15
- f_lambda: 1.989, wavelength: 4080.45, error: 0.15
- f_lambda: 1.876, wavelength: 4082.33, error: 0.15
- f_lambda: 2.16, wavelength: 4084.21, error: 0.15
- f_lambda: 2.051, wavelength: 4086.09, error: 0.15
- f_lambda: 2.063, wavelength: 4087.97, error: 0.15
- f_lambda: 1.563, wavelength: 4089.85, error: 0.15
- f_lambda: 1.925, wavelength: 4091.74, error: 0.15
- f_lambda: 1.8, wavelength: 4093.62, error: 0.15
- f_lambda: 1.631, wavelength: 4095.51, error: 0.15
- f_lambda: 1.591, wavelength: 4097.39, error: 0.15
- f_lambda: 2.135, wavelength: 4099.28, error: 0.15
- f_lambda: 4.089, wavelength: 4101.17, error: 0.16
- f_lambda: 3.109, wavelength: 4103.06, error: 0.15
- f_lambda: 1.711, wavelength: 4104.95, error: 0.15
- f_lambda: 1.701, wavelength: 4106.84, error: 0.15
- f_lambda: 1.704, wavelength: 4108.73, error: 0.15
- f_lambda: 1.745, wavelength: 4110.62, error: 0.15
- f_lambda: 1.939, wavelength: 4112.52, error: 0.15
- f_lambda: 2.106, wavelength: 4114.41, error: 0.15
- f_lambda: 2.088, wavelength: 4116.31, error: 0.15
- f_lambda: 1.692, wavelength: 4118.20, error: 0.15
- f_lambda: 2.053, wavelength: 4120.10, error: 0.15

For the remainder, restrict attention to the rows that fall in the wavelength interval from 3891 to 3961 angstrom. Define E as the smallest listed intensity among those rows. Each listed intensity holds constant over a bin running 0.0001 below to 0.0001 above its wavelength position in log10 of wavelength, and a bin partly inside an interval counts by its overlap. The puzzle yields 1.656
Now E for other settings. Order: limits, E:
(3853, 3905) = 1.656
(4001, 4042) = 1.912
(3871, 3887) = 1.666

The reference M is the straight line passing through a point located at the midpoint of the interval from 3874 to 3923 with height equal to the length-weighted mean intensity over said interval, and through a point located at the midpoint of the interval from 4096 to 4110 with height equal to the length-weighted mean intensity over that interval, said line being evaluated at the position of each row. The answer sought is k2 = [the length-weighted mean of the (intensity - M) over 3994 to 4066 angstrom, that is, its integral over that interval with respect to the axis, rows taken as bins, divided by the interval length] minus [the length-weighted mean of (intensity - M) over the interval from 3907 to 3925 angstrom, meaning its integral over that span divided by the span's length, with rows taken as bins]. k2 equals -0.10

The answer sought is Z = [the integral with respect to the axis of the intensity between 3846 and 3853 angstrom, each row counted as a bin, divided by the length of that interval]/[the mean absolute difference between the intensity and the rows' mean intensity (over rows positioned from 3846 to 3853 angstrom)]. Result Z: 38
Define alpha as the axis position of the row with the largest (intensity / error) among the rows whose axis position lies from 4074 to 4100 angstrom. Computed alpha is 4076.69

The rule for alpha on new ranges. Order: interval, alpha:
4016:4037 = 4031.88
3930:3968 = 3949.19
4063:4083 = 4069.19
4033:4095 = 4069.19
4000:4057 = 4031.88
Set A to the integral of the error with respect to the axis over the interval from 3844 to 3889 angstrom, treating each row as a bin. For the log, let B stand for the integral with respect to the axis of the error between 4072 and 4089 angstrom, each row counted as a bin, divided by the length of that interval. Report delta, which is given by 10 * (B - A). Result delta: -72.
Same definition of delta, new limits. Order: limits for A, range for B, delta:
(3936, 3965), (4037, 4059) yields -44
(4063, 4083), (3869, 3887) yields -29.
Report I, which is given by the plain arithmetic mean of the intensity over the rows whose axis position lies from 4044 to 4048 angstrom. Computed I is 1.9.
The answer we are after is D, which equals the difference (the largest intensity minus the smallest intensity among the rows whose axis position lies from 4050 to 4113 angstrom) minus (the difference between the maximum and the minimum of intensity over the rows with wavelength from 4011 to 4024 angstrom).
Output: 2.2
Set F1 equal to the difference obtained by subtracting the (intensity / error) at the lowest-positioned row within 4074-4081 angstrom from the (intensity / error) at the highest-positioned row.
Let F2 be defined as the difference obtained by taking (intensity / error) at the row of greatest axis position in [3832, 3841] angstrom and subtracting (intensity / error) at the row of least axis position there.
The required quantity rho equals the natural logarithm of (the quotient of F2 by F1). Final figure 0.5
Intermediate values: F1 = 1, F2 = 2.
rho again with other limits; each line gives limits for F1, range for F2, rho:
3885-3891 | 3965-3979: -1.3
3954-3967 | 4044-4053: -0.8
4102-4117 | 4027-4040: -2.1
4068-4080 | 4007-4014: -0.5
